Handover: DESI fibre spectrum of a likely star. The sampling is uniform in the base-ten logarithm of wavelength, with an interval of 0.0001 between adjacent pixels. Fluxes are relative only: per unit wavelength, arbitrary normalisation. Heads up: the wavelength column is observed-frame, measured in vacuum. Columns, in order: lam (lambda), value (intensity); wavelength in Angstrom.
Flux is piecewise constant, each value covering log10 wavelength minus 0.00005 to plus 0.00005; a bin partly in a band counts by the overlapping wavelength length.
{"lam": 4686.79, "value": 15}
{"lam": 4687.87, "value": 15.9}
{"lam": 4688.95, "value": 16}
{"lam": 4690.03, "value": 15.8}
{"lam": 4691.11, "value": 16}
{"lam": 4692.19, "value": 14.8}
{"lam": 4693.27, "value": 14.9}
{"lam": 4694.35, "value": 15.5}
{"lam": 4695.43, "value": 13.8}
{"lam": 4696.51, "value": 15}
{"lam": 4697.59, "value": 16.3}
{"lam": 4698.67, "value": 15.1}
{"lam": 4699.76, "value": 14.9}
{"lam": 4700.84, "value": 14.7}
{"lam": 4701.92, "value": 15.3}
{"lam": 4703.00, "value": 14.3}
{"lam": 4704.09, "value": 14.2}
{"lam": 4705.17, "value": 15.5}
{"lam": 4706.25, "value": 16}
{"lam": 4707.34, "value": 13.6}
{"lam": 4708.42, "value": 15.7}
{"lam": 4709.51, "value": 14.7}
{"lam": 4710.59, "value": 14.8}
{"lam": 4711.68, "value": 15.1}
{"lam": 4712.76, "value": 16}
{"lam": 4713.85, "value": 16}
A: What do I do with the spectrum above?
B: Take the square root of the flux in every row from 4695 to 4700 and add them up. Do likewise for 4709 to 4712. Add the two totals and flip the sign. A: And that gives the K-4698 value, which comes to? -31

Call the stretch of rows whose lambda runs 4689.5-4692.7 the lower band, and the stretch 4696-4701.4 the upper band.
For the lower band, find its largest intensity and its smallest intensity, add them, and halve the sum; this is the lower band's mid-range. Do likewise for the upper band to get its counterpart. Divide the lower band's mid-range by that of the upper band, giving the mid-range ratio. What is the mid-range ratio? 0.99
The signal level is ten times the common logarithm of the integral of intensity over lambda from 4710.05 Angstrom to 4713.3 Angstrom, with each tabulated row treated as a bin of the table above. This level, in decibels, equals 17.0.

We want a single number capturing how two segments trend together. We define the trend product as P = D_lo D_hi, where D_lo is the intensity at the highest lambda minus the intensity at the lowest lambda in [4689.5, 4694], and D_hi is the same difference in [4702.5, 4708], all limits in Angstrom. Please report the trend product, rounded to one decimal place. 0.6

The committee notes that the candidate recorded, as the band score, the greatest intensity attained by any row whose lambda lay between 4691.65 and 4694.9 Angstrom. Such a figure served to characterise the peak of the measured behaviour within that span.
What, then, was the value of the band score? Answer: 15.5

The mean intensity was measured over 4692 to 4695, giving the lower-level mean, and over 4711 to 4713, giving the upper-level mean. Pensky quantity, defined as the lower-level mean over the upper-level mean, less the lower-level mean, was -14.1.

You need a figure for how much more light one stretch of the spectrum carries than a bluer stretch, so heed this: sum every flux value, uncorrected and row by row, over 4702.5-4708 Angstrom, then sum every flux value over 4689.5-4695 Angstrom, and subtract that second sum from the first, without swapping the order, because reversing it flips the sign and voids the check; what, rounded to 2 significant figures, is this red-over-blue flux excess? -3.4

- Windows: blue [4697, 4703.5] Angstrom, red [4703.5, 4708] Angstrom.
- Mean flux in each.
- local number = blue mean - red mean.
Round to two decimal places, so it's 0.27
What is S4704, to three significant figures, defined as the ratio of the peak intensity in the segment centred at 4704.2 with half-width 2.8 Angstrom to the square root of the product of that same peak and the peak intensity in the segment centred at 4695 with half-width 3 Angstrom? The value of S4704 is 0.991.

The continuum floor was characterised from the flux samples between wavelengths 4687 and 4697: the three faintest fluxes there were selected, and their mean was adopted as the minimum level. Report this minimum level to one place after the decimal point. 14.5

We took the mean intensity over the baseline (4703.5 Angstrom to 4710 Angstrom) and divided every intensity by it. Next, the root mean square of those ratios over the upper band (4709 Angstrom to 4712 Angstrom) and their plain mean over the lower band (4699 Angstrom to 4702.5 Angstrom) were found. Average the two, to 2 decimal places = 1.00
